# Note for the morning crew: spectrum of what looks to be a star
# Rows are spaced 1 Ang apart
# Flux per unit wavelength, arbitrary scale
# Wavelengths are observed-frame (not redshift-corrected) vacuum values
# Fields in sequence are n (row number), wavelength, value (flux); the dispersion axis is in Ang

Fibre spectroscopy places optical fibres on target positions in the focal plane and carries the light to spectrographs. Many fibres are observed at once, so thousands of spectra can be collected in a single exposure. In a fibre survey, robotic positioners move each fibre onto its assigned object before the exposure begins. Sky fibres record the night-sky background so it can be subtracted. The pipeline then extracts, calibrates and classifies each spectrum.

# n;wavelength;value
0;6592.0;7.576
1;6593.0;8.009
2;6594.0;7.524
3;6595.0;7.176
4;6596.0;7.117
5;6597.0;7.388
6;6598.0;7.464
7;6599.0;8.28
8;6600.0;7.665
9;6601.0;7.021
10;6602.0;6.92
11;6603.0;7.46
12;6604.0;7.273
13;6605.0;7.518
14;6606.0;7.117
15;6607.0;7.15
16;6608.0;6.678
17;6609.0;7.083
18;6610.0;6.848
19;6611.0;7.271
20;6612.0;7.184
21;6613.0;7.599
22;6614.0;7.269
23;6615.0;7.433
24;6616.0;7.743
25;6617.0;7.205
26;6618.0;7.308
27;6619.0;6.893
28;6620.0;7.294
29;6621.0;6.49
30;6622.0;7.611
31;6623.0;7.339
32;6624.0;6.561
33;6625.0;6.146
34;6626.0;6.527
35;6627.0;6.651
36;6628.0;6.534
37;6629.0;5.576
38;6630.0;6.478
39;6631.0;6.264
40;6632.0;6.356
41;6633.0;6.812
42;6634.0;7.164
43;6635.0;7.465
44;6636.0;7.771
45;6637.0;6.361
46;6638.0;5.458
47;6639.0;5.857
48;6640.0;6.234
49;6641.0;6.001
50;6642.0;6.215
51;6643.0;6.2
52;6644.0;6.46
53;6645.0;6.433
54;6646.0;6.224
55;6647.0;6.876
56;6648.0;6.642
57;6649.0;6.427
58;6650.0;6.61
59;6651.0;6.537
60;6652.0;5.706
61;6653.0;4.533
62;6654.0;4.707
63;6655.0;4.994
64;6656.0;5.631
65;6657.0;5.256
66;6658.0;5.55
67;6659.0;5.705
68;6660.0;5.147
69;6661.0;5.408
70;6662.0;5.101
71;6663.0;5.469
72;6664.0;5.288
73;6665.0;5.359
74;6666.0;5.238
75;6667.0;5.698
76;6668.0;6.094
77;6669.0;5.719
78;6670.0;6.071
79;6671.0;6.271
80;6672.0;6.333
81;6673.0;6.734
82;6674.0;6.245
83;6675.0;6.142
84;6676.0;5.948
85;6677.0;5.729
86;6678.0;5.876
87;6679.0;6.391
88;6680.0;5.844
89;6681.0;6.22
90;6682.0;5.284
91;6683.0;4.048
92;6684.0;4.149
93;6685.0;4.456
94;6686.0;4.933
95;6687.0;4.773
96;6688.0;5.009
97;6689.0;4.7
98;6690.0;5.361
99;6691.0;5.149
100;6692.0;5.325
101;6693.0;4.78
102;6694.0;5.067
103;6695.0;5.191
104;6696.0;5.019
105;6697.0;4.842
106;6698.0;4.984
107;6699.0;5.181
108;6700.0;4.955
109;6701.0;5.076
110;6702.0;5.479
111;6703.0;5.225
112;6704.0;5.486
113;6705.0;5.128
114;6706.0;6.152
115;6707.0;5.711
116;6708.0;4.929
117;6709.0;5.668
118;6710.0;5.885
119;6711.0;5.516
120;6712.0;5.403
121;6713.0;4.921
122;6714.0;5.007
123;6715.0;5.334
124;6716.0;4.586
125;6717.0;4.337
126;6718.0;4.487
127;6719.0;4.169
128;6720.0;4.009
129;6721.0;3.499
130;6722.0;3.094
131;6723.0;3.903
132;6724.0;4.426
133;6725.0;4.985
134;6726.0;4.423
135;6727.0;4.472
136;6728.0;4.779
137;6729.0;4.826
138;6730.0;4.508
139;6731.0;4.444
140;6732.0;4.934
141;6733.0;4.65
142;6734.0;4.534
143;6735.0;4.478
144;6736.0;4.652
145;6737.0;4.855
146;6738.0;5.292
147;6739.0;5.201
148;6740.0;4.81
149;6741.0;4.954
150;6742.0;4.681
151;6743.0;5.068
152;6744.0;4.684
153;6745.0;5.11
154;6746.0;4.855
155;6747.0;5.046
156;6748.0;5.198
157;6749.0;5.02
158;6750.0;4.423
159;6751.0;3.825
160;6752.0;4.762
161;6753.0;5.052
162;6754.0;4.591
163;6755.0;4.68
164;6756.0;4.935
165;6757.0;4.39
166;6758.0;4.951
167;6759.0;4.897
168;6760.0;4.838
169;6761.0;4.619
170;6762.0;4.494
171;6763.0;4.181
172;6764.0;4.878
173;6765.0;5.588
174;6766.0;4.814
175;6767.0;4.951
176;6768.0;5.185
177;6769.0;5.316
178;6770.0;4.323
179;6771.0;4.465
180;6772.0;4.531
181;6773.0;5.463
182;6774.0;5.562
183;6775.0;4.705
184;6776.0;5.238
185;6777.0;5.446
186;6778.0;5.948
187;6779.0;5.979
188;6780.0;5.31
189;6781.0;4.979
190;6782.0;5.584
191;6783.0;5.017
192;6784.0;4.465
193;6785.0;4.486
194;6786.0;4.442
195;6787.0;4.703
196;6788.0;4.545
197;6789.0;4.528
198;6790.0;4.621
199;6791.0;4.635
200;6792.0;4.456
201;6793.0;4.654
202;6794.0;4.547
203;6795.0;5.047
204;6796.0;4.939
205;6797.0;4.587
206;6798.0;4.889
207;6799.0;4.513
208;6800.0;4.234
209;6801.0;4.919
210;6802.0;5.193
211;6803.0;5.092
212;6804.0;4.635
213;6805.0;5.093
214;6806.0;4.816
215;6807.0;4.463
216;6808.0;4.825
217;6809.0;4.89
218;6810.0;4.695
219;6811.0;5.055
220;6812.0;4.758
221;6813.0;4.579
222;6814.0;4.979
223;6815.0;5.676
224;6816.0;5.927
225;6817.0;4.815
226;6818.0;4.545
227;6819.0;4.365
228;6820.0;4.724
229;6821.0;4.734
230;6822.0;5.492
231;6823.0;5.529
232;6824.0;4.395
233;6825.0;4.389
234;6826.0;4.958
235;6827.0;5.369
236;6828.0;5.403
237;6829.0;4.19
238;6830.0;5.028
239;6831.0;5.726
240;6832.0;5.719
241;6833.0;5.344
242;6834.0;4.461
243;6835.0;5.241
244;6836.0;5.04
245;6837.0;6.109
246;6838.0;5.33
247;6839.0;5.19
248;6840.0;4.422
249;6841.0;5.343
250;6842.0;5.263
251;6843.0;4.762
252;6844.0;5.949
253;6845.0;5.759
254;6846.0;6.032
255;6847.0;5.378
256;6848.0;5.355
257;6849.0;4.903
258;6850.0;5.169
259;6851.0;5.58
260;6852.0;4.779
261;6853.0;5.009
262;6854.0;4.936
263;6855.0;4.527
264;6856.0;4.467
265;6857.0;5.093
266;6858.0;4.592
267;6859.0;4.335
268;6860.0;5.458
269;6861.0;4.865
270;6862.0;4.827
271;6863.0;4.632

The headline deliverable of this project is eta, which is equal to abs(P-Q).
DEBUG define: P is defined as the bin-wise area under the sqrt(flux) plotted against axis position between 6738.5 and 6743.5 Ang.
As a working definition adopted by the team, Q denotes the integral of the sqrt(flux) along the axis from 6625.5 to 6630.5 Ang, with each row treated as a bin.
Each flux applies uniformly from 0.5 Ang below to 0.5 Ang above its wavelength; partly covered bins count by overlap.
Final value 1.5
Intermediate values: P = 11.1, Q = 12.6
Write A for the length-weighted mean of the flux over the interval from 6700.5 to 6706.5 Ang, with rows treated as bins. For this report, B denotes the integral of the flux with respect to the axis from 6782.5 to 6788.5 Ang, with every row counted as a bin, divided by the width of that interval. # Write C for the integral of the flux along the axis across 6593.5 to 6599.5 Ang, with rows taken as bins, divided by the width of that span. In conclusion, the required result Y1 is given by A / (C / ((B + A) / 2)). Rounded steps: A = 5.4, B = 4.6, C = 7.5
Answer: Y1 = 3.6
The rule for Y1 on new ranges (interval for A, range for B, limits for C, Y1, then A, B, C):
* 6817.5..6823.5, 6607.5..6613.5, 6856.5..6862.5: 6.0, 4.9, 7.1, 4.9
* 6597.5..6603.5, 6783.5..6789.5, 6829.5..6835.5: 8.5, 7.5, 4.5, 5.3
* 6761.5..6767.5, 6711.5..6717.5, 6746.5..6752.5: 5.0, 4.8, 4.9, 4.7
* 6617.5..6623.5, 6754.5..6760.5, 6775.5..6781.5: 7.8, 7.2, 4.8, 5.5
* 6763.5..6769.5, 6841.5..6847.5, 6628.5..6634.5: 4.2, 5.1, 5.5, 6.4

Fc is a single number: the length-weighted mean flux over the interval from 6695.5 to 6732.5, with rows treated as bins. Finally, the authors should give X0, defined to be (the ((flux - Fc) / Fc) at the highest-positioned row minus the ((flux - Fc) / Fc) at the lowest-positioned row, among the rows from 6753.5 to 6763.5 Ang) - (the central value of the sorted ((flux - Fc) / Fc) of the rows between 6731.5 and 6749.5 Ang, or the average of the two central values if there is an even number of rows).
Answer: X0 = -0.1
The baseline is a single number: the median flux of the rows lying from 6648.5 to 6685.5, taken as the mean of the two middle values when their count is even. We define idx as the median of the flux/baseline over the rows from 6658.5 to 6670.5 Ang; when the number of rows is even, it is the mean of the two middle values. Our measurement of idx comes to 0.95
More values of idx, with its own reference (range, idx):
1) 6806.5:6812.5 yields 0.84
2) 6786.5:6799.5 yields 0.81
